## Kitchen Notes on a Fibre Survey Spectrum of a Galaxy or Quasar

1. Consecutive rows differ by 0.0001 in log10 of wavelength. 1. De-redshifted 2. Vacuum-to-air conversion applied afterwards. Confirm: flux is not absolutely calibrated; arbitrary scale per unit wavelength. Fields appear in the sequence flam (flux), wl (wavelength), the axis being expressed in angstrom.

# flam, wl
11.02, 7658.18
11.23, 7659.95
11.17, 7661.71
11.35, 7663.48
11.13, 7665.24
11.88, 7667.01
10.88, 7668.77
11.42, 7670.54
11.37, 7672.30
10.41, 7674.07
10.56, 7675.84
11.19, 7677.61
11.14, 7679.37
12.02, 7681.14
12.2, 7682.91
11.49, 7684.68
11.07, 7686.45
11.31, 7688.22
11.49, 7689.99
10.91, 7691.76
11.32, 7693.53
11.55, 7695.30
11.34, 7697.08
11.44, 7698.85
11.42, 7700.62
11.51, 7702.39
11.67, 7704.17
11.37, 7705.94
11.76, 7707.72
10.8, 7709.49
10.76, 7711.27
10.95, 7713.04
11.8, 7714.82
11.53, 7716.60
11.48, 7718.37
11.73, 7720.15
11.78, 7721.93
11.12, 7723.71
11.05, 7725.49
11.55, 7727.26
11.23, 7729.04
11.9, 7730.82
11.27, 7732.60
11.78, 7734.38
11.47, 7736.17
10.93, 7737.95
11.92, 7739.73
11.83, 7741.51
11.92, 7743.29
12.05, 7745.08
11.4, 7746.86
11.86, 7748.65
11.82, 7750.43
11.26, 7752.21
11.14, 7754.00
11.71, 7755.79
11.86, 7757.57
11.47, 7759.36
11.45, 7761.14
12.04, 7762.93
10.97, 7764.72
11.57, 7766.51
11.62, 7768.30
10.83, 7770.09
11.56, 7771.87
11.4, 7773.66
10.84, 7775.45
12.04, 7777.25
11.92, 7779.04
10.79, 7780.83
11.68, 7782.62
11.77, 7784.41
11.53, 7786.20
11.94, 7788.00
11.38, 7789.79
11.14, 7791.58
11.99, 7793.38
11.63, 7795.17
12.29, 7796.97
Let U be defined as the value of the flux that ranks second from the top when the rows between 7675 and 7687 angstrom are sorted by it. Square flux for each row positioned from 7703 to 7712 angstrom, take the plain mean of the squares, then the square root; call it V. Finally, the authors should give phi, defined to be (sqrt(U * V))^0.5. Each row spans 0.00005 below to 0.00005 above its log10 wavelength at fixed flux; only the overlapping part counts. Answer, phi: 3.412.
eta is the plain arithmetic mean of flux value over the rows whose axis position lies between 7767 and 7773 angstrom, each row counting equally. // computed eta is 11.3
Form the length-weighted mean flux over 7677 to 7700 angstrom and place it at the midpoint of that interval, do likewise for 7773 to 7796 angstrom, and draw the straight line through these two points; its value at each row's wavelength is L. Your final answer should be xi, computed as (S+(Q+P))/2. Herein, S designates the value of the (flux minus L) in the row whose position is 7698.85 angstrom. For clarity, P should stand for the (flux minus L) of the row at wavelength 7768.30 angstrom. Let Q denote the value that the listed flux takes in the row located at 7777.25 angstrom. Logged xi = 6.07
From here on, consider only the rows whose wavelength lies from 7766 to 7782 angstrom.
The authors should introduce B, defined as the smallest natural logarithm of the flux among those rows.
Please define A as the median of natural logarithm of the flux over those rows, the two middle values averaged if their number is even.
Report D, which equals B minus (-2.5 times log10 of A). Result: 3.35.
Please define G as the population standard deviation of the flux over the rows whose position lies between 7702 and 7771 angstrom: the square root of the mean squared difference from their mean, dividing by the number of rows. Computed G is 0.362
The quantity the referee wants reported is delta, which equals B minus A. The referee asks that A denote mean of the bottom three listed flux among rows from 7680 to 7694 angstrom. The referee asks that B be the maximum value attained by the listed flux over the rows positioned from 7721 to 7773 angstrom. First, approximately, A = 11.1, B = 12.05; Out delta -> 0.95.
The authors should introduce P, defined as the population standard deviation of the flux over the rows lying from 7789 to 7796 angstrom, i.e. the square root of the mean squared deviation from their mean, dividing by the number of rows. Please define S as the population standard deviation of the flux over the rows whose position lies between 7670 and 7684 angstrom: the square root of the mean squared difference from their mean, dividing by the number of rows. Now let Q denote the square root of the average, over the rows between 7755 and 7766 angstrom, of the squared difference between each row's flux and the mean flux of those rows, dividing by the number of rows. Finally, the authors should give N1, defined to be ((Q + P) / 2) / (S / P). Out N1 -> 0.2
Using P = 0.31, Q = 0.34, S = 0.6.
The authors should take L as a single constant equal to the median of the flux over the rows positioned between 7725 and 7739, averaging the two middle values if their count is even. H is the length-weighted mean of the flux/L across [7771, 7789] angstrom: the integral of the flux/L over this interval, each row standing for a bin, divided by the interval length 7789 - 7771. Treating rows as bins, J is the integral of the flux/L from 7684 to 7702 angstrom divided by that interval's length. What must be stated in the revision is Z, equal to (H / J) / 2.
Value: 0.509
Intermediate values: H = 1.02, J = 1.00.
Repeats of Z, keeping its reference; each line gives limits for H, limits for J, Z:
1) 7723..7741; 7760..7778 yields 0.500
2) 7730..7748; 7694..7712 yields 0.512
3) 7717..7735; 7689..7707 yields 0.504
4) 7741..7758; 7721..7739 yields 0.512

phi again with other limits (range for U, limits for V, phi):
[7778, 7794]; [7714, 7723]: 3.435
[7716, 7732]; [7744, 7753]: 3.425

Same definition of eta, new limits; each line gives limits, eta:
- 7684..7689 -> 11.3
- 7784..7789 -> 11.7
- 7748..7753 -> 11.6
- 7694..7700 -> 11.4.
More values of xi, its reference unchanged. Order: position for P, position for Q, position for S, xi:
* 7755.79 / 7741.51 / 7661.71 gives 5.90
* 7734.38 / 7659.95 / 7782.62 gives 5.83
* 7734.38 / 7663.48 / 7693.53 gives 5.77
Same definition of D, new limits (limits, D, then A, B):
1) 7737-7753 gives 3.37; 2.47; 2.392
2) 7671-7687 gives 3.30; 2.42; 2.343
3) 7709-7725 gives 3.34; 2.44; 2.376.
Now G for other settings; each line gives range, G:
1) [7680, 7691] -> 0.393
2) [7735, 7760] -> 0.328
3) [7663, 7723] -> 0.397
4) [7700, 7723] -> 0.352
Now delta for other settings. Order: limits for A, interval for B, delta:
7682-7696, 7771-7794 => 0.94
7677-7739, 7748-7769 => 1.22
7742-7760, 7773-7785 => 0.77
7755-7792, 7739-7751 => 1.23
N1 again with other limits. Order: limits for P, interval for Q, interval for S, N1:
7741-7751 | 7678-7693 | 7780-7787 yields 0.2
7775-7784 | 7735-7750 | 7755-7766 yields 0.7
